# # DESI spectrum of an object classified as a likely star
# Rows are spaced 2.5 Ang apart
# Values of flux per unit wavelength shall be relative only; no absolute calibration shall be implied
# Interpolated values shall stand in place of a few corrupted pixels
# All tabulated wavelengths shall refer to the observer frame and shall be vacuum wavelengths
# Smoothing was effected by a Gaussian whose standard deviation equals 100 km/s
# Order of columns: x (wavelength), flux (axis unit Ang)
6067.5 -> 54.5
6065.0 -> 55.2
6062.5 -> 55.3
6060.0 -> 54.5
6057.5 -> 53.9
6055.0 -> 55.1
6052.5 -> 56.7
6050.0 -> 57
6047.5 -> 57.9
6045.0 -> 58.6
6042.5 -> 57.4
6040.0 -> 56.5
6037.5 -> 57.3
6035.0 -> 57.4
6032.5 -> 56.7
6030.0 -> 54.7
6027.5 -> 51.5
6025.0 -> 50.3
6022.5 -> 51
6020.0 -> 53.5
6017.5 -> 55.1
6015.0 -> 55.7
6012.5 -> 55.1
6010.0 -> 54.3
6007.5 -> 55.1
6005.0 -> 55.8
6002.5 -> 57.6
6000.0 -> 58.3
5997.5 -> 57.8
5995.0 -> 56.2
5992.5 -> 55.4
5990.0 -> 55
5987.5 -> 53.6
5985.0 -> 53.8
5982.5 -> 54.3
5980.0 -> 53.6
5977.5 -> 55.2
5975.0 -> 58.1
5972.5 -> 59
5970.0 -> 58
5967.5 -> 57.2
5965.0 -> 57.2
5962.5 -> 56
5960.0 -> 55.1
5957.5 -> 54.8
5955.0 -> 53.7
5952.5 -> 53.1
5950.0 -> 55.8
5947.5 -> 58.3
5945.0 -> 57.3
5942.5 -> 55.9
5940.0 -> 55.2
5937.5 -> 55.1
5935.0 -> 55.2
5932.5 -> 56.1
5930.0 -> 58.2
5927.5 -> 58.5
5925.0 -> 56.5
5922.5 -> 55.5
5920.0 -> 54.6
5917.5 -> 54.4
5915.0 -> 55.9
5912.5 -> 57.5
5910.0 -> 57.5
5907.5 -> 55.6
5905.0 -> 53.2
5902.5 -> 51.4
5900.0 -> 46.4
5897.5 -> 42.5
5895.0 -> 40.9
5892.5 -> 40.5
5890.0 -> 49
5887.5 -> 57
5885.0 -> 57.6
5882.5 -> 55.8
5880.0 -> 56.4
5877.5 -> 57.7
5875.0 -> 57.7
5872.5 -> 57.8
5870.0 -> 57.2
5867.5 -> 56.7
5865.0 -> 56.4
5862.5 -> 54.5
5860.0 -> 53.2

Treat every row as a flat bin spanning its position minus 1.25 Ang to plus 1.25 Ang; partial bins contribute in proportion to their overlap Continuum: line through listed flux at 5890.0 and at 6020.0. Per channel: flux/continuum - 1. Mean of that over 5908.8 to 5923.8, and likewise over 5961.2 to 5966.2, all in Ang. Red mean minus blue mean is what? -0.022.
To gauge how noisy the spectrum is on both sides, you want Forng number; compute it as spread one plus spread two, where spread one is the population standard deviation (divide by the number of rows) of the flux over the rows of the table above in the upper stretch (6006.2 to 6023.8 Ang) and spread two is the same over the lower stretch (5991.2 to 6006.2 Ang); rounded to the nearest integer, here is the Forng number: 3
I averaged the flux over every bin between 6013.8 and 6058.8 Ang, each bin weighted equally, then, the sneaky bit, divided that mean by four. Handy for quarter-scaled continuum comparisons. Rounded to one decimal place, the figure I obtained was 13.8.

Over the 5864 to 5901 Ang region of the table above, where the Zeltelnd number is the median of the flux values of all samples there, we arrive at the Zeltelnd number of 56.4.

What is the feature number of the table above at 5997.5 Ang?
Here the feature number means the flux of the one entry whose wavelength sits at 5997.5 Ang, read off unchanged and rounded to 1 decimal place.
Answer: 57.8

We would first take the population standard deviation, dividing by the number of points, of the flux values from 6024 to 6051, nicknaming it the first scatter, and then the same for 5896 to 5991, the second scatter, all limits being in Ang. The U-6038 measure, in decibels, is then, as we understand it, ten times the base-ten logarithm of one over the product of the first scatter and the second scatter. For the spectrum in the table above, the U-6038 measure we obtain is -9.0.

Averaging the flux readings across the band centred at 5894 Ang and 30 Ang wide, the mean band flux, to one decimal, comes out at 50.5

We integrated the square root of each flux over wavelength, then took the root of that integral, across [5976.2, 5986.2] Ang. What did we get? 8.58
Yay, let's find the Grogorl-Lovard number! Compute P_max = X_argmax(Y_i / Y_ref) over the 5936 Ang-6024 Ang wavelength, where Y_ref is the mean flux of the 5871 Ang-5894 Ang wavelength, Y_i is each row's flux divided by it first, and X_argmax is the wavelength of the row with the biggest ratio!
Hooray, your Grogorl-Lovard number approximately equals 5972.5 Ang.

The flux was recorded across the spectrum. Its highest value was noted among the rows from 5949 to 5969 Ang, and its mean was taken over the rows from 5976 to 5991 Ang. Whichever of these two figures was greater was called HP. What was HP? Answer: 57.2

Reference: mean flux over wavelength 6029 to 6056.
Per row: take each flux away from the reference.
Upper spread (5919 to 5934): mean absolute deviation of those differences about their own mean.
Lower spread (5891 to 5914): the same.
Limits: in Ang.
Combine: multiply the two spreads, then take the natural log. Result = 2.0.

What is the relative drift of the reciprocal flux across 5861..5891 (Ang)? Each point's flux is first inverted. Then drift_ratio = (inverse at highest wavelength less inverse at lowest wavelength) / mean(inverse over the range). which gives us 0.12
